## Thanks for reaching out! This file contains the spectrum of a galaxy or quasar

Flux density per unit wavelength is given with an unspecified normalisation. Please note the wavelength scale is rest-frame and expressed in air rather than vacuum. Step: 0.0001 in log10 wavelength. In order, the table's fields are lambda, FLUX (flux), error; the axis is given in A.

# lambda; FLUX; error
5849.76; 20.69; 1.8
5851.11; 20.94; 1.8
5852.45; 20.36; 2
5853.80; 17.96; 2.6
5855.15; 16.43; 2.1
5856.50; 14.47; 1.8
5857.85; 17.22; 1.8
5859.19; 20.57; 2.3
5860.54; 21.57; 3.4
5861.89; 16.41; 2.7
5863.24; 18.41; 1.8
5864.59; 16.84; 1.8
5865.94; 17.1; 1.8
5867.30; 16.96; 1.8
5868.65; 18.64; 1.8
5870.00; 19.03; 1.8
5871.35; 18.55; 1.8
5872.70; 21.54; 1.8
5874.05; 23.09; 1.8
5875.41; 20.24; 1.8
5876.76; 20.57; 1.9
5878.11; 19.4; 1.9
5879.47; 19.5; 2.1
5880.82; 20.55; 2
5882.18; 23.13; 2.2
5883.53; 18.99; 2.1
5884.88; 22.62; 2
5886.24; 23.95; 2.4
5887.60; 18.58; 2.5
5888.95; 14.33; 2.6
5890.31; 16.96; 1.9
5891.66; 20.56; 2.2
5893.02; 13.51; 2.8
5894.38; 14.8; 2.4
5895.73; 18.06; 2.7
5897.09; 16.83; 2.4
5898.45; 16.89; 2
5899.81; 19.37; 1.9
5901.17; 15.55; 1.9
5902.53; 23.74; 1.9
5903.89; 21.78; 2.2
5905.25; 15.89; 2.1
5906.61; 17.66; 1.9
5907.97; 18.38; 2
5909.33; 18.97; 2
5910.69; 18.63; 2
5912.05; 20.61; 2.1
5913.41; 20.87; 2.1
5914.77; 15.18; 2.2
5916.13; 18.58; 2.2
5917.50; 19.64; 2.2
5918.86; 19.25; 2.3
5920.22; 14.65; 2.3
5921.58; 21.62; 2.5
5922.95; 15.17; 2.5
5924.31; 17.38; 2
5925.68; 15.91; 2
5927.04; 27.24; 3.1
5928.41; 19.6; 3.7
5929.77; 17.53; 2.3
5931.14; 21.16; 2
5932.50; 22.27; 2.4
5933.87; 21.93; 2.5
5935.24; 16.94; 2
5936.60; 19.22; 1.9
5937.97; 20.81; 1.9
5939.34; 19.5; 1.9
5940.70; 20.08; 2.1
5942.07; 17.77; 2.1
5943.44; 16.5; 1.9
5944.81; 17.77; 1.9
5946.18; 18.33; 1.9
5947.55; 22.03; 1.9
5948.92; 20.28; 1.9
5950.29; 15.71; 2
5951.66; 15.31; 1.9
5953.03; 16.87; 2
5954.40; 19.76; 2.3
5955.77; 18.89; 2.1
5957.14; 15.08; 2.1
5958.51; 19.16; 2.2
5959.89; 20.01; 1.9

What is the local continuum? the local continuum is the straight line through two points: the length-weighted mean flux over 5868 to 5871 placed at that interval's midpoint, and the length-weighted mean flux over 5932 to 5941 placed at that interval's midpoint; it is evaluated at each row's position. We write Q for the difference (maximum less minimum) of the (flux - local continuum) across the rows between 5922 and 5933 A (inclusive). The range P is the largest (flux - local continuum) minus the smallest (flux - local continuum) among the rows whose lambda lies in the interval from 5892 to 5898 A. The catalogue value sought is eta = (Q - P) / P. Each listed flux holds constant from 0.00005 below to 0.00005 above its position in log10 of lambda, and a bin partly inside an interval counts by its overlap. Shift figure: 1.7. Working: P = 4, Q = 12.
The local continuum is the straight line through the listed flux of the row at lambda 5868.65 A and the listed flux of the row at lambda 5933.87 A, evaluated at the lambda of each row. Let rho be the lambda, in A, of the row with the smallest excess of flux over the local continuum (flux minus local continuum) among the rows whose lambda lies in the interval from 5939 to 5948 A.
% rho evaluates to 5943.44 A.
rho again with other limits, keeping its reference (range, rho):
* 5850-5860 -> 5856.50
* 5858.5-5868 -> 5861.89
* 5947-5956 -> 5951.66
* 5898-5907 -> 5901.17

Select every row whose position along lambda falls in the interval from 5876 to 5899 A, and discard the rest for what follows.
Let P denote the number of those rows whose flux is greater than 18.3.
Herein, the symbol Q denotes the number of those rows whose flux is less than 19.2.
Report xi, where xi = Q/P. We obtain 0.90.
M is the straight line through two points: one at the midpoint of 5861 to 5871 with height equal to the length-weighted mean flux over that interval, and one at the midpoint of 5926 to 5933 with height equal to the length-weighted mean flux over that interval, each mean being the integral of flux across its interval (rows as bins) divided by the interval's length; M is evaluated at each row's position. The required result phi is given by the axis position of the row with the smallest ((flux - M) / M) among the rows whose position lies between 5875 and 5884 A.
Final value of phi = 5883.53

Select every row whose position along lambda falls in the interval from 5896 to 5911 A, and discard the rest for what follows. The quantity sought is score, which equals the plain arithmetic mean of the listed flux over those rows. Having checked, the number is 18.5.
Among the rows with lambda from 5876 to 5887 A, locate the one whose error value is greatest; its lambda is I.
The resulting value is 5886.24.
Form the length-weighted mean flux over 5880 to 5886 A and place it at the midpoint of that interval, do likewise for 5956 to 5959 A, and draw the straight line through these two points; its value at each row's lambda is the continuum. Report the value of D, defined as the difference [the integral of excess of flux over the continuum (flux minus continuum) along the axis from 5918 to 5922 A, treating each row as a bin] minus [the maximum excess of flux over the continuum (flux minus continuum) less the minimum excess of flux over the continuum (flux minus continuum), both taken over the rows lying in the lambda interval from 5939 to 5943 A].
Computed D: -6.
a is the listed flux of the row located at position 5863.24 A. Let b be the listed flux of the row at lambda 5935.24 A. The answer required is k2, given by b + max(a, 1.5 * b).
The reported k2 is 42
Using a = 18.41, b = 16.94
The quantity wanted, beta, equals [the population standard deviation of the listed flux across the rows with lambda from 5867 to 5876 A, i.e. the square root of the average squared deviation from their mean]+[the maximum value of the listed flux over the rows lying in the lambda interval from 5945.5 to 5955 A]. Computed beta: 23.9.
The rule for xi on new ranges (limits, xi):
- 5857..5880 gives 0.75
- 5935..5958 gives 1.11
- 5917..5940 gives 0.55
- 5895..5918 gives 1.10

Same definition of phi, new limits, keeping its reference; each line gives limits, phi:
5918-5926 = 5920.22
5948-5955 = 5951.66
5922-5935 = 5922.95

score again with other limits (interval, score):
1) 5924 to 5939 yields 20.0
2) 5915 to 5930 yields 18.8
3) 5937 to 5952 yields 18.6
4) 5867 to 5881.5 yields 19.8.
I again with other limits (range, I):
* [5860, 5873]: 5860.54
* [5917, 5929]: 5928.41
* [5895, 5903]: 5895.73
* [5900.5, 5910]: 5903.89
